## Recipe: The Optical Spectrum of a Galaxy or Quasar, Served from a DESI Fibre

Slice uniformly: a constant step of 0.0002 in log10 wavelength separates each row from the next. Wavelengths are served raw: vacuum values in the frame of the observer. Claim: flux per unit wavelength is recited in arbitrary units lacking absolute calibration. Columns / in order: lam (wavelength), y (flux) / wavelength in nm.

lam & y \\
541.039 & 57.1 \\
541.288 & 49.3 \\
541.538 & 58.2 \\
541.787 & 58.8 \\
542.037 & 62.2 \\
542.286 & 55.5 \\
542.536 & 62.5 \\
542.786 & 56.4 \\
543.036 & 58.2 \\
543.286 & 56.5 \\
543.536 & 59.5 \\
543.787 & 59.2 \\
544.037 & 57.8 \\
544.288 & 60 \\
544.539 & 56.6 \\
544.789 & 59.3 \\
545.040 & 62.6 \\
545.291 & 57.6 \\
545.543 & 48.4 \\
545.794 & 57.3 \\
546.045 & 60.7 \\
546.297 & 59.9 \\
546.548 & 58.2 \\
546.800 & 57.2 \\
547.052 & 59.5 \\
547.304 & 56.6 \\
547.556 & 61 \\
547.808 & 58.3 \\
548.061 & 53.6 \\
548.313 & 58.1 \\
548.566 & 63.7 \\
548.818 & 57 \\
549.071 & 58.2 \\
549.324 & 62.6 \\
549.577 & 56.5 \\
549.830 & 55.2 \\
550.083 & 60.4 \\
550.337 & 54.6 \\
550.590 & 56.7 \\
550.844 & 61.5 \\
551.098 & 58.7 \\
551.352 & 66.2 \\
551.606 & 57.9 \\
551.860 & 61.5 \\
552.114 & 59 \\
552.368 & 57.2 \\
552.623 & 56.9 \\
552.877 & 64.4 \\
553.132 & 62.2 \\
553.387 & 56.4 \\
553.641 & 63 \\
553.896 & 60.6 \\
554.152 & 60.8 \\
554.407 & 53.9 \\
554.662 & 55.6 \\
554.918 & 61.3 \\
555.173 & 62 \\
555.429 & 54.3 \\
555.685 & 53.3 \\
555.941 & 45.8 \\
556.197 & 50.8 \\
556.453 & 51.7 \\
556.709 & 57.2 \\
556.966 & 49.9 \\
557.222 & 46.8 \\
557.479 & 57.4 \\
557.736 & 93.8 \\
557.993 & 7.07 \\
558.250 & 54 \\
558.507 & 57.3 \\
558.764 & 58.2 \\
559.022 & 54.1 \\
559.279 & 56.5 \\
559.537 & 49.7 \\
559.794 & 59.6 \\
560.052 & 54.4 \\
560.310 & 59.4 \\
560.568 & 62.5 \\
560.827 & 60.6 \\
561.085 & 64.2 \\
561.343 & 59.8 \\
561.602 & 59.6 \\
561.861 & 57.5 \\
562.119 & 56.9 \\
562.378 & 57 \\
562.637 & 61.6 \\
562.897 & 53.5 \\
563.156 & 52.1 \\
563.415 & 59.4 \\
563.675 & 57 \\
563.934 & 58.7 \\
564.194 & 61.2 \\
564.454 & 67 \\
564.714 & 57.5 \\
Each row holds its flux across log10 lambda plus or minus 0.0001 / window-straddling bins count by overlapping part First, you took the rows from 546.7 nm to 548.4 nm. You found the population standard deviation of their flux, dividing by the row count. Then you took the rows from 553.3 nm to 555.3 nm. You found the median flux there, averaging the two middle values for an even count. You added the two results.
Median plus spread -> 62.9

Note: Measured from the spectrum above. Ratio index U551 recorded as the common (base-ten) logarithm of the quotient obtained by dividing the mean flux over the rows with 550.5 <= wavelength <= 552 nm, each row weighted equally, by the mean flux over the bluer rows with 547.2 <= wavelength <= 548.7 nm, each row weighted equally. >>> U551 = 0.014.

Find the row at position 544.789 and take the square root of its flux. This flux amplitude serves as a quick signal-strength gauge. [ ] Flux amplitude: 7.70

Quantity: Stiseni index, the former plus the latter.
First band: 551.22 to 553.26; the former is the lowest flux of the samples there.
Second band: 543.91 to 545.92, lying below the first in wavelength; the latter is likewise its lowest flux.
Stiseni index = 105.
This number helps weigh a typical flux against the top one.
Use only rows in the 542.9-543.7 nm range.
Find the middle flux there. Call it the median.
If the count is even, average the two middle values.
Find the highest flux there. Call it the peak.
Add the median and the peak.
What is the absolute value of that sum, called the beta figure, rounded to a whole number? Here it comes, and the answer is 118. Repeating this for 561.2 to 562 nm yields 119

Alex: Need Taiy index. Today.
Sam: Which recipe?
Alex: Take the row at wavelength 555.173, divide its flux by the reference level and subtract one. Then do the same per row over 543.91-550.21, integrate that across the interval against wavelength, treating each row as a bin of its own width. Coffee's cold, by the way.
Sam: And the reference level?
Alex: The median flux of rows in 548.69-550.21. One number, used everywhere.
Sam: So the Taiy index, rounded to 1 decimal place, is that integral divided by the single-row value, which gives 0.9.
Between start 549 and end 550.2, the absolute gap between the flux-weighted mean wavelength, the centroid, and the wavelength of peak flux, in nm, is 0.25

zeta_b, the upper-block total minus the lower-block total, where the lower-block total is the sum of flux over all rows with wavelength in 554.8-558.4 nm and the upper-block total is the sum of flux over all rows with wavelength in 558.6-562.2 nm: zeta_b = 68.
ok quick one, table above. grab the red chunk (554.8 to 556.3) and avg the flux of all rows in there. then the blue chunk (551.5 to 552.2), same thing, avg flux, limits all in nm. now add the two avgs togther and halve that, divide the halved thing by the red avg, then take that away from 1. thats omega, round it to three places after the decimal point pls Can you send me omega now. -0.045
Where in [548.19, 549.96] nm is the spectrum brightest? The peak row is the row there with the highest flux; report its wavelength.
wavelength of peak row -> 548.566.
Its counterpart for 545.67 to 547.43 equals 546.045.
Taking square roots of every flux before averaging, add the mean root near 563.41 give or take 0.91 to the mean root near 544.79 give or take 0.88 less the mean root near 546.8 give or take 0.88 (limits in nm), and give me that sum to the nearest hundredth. 7.48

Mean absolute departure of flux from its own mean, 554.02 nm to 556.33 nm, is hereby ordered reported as 4.1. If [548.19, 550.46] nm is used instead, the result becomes 2.5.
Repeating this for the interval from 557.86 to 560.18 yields 9.6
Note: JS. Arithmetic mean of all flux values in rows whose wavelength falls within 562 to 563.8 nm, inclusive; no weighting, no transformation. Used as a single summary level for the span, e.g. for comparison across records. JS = 56.8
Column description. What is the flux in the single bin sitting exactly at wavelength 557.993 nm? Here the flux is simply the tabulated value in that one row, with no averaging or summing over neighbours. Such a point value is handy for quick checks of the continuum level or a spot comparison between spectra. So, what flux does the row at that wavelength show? 7.07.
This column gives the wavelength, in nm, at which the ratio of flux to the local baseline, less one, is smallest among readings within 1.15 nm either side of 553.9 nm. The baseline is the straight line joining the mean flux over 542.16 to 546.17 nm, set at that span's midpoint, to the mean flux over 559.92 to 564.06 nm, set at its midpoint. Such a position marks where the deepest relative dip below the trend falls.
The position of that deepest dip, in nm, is 554.407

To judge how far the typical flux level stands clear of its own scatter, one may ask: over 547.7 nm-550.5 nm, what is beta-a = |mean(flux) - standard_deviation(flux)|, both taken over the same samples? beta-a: 55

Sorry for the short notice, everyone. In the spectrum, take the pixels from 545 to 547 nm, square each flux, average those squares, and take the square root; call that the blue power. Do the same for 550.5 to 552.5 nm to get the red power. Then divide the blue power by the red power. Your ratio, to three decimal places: 0.966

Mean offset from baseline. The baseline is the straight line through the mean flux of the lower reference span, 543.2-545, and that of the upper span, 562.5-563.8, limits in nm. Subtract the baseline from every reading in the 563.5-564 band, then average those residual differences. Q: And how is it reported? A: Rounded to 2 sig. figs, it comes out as 1.2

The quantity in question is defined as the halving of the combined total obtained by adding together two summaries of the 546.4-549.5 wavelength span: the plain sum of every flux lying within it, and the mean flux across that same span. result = 381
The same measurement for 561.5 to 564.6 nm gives 380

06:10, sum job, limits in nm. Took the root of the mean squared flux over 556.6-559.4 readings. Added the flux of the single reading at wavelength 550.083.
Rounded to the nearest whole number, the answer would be 117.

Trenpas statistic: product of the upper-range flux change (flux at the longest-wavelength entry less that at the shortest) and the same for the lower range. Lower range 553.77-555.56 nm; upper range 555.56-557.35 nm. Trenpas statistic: 41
